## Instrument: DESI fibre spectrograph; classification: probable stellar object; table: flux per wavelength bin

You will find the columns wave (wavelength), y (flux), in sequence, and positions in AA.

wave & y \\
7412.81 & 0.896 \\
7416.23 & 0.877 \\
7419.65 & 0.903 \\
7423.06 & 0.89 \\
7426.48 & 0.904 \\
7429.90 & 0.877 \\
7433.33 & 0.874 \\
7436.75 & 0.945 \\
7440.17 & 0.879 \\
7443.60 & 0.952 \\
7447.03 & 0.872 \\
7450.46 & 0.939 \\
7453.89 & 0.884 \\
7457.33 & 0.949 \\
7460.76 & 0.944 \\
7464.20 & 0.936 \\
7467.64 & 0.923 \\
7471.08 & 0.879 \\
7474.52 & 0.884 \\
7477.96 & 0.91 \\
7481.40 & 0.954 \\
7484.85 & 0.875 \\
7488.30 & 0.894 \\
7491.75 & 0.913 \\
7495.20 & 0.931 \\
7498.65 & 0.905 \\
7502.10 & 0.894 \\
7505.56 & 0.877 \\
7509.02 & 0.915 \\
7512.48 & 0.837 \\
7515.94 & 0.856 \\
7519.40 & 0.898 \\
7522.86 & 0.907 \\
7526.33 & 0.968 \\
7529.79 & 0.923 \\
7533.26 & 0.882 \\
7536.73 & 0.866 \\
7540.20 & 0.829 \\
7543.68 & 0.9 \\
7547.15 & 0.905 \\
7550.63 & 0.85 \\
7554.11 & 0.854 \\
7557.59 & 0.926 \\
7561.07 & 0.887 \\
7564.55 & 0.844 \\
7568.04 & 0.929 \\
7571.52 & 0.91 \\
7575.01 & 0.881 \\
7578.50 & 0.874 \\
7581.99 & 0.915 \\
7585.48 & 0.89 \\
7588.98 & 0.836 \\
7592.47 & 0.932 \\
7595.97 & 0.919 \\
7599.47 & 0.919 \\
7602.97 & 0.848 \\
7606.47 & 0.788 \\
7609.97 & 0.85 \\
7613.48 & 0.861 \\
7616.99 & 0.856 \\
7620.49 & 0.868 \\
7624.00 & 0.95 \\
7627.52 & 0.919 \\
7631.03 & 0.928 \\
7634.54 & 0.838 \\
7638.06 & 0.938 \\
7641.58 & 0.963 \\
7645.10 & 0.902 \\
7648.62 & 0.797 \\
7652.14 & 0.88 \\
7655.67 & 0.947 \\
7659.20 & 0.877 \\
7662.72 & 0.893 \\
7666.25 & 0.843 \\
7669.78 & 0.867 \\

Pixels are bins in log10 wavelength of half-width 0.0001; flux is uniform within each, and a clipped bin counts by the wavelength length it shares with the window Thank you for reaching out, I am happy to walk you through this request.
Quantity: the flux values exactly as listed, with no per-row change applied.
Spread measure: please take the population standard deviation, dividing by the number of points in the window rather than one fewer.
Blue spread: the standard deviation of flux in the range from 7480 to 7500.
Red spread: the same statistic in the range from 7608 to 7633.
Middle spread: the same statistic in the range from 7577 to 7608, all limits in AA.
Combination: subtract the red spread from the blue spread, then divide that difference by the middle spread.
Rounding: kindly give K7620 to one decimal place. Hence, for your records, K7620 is -0.3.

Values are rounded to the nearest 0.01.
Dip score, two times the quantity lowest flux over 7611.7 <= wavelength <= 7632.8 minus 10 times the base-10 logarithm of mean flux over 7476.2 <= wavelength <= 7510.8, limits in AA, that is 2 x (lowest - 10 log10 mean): 2.56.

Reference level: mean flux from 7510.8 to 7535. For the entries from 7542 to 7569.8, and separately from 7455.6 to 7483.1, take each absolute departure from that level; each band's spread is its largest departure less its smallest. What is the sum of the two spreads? 0.094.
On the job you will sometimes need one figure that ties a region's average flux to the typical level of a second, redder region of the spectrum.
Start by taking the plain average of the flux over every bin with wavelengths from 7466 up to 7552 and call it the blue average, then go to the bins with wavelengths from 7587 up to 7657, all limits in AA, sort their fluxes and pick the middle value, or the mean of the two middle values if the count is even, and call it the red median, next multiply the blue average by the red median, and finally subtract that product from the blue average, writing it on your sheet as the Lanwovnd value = 0.098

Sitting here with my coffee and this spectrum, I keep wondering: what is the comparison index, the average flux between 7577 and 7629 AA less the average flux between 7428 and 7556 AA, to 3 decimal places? -0.018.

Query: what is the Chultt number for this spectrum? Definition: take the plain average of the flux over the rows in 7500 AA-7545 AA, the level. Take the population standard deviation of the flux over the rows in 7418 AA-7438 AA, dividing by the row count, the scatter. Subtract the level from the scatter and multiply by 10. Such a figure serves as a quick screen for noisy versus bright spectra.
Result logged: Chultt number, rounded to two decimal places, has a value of -8.65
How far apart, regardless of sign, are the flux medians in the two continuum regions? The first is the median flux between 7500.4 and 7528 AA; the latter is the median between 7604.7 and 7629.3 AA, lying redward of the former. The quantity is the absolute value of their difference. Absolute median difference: 0.035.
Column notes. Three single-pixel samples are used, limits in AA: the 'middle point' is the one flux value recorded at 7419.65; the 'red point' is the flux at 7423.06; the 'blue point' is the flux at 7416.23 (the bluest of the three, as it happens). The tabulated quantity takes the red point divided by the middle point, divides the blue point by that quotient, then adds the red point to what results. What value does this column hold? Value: 1.78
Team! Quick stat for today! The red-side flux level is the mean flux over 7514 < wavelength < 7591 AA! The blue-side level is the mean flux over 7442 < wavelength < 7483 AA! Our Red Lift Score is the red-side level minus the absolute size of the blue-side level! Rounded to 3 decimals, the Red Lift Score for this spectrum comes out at -0.031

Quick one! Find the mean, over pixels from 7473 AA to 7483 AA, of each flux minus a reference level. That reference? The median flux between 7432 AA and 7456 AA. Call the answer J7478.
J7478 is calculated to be 0.032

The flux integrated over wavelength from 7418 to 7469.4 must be 47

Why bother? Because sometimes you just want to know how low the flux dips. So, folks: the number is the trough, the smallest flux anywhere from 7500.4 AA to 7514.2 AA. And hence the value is 0.837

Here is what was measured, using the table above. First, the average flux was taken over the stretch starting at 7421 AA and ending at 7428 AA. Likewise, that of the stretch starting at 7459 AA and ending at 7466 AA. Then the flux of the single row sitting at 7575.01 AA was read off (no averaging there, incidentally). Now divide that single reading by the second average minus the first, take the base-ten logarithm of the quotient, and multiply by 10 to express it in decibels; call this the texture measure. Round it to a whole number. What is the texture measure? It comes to 13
